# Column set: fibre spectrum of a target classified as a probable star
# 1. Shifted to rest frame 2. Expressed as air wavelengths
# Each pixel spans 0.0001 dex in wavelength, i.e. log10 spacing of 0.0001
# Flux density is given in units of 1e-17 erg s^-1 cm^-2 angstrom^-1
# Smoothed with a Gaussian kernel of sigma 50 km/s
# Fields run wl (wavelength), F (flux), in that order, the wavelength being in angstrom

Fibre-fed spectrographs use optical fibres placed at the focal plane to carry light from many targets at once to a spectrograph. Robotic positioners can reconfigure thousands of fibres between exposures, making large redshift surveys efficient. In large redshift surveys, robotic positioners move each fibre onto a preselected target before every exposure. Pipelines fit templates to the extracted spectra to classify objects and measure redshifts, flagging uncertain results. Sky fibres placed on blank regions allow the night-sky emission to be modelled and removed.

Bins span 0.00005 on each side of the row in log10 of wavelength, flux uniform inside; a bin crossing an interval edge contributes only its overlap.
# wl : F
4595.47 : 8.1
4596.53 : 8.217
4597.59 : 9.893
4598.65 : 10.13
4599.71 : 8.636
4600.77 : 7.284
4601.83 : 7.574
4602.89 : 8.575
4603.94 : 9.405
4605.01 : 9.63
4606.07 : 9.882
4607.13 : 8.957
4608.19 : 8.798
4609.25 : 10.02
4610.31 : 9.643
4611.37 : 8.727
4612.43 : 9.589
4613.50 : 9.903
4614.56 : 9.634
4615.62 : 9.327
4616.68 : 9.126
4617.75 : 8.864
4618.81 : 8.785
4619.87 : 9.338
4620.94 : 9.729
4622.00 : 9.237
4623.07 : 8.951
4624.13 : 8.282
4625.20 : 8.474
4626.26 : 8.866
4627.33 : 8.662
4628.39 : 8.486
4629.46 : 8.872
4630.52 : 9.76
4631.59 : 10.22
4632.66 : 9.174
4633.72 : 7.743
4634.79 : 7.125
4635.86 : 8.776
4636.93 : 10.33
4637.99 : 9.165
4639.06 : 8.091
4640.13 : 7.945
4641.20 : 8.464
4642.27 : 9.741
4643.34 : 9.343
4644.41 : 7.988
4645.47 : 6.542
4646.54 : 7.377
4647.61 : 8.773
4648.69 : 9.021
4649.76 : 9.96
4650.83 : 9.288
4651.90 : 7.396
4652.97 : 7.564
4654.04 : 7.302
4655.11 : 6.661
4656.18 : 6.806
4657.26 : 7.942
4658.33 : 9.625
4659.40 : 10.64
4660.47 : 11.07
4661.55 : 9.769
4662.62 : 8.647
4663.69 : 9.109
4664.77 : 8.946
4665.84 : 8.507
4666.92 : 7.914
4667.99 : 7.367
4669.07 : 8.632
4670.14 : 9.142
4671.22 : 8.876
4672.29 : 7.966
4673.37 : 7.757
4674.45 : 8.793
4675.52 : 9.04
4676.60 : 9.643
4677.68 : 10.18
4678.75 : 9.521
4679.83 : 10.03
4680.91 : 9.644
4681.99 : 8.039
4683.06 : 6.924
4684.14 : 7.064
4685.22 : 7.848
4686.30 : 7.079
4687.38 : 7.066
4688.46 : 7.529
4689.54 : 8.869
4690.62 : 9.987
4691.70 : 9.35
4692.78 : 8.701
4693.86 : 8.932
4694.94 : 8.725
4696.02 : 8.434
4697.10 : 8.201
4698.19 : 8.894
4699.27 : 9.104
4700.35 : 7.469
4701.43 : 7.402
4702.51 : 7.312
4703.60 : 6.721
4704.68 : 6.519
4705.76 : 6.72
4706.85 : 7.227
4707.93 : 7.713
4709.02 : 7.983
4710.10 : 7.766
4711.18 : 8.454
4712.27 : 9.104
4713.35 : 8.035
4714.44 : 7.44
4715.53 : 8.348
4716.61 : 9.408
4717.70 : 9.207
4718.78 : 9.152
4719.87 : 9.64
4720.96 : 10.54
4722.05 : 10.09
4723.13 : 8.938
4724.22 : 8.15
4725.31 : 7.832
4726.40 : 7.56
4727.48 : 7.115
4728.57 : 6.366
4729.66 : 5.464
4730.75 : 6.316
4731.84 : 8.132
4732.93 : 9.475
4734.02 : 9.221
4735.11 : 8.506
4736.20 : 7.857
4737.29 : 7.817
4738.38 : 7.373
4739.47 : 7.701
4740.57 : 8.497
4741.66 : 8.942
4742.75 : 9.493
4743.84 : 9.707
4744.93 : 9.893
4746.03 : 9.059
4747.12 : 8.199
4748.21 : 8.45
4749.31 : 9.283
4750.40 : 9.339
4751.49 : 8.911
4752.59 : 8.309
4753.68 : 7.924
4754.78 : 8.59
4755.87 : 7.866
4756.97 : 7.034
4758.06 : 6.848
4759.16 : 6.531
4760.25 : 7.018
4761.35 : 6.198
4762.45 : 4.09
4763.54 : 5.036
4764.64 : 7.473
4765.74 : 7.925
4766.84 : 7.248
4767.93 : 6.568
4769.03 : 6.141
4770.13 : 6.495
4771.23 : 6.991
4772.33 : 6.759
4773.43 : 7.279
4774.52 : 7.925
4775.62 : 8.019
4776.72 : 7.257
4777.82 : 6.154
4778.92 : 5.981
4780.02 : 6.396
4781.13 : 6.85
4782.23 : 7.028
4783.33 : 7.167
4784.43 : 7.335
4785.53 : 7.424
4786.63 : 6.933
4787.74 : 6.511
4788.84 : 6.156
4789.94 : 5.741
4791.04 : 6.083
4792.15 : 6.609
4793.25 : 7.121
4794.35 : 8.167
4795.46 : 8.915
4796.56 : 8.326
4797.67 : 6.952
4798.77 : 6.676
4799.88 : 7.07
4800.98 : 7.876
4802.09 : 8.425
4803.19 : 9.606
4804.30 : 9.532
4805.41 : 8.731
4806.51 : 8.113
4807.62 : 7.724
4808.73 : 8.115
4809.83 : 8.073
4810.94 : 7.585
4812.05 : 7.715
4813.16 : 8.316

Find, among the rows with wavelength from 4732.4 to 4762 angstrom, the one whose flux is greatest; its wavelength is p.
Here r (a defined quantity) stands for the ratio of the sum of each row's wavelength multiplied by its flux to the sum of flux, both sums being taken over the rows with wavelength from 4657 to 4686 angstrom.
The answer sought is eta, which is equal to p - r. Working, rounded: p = 4744.93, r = 4670.9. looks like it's 74.0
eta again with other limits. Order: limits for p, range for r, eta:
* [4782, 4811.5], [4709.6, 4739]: 79.3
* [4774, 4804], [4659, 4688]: 130.4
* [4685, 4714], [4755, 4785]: -79.7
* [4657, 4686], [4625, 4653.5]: 21.6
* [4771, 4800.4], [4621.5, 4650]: 159.7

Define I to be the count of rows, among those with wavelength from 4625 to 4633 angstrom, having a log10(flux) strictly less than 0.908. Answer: 0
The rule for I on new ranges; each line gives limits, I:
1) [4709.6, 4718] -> 3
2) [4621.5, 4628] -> 0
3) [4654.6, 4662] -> 3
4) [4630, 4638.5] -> 2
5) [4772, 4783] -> 10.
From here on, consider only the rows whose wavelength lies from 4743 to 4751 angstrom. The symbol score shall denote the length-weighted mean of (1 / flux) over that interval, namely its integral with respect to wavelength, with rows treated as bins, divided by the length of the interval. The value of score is 0.110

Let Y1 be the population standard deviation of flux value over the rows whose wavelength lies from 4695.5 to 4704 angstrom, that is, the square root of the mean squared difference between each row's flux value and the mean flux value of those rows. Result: 0.8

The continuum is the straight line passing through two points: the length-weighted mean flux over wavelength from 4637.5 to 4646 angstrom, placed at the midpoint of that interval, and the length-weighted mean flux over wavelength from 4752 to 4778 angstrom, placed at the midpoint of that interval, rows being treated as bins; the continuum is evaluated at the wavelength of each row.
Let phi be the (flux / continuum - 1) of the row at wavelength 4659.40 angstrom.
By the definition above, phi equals 0.30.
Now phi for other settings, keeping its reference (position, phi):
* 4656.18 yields -0.17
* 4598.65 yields 0.14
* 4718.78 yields 0.22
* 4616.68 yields 0.05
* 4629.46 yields 0.04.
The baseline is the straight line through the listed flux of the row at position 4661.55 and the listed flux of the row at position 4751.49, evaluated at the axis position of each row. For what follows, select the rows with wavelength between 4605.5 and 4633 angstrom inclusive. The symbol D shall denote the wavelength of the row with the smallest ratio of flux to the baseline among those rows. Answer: 4624.13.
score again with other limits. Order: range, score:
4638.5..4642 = 0.121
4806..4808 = 0.126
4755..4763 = 0.158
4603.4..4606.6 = 0.104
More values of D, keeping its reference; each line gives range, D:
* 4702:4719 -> 4704.68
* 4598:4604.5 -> 4600.77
